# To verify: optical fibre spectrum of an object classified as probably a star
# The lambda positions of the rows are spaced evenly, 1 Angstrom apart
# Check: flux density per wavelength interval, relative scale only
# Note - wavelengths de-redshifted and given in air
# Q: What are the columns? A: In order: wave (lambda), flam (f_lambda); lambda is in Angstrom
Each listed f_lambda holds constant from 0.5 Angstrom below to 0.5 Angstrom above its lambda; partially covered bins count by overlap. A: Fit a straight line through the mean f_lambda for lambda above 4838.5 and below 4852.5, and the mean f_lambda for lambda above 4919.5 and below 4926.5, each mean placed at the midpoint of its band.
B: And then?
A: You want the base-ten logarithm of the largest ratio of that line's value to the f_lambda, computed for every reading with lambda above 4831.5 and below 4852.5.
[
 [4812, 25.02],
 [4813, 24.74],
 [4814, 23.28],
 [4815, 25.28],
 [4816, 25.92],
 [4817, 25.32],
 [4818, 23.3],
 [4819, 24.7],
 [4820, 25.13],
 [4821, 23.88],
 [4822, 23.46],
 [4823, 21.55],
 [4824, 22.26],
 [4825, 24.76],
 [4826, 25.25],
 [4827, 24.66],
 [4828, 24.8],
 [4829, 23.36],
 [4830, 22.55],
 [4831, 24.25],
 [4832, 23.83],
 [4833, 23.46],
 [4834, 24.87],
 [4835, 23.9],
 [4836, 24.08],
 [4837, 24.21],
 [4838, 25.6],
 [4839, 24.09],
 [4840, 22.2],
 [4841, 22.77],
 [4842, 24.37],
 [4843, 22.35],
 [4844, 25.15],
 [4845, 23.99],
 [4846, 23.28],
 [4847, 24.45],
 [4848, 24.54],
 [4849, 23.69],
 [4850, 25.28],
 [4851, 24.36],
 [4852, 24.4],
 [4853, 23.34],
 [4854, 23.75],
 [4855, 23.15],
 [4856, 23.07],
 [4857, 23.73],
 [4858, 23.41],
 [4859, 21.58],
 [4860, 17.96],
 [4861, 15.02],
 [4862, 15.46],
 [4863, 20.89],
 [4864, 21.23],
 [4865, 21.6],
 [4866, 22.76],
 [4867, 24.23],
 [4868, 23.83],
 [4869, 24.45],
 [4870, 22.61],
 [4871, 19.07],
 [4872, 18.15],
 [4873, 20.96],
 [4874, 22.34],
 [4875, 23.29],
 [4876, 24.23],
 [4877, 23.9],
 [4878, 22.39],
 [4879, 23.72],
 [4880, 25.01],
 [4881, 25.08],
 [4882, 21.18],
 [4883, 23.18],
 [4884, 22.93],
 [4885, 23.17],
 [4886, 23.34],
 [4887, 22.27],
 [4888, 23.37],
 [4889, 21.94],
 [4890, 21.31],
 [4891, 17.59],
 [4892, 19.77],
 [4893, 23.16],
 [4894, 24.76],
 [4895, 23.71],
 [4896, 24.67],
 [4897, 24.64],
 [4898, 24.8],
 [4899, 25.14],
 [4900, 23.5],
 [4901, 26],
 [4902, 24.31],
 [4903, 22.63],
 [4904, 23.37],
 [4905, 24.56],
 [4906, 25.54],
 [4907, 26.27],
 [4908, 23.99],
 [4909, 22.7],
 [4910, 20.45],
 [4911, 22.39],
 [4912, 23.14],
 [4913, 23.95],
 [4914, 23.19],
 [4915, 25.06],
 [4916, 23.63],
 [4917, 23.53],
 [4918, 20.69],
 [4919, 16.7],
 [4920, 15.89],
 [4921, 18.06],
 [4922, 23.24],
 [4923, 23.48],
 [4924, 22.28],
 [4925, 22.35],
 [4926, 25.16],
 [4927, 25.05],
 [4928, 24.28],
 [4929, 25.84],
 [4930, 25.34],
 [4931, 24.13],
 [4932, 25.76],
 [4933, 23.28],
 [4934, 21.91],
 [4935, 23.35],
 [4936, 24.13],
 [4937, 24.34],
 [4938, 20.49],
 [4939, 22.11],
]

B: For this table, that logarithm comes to 0.036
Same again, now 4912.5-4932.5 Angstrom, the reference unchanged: 0.133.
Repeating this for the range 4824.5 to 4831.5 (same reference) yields 0.034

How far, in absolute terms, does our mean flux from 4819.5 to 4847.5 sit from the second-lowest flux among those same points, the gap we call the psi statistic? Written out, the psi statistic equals 2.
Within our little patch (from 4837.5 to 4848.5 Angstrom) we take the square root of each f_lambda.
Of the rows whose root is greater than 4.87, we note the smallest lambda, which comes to 4838 Angstrom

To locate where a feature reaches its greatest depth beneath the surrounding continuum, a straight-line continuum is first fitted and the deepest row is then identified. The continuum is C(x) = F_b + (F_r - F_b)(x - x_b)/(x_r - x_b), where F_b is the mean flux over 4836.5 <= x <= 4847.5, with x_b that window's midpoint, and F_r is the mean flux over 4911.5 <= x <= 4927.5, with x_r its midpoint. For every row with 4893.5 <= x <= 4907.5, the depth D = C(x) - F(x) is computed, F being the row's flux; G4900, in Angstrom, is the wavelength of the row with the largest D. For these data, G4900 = 4903 Angstrom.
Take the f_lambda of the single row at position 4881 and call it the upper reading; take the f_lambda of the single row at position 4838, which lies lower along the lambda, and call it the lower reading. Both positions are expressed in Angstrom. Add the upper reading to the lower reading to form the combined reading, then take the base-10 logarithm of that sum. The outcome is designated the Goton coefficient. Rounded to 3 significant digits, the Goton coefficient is 1.70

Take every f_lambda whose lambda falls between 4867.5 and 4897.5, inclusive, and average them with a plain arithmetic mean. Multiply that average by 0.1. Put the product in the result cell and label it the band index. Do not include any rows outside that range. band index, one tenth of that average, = 2.27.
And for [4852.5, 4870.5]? 2.18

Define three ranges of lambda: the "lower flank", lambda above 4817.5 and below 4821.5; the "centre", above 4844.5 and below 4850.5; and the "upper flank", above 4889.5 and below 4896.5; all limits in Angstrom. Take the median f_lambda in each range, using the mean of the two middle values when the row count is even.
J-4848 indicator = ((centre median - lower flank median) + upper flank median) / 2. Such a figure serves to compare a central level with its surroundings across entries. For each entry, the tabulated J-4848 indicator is 11.5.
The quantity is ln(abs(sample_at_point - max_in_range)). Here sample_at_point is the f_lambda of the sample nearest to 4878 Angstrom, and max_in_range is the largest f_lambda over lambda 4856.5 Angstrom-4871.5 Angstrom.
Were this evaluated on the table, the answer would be 0.7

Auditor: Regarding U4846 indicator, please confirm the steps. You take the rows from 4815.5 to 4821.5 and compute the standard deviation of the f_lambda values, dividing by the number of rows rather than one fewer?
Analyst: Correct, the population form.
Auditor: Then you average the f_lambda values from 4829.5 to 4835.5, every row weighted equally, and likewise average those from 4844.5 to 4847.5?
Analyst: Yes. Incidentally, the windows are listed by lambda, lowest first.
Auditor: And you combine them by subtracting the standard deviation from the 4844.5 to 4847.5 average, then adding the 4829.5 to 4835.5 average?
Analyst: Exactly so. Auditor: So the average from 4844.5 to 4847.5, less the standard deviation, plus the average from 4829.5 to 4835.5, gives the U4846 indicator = 46.8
